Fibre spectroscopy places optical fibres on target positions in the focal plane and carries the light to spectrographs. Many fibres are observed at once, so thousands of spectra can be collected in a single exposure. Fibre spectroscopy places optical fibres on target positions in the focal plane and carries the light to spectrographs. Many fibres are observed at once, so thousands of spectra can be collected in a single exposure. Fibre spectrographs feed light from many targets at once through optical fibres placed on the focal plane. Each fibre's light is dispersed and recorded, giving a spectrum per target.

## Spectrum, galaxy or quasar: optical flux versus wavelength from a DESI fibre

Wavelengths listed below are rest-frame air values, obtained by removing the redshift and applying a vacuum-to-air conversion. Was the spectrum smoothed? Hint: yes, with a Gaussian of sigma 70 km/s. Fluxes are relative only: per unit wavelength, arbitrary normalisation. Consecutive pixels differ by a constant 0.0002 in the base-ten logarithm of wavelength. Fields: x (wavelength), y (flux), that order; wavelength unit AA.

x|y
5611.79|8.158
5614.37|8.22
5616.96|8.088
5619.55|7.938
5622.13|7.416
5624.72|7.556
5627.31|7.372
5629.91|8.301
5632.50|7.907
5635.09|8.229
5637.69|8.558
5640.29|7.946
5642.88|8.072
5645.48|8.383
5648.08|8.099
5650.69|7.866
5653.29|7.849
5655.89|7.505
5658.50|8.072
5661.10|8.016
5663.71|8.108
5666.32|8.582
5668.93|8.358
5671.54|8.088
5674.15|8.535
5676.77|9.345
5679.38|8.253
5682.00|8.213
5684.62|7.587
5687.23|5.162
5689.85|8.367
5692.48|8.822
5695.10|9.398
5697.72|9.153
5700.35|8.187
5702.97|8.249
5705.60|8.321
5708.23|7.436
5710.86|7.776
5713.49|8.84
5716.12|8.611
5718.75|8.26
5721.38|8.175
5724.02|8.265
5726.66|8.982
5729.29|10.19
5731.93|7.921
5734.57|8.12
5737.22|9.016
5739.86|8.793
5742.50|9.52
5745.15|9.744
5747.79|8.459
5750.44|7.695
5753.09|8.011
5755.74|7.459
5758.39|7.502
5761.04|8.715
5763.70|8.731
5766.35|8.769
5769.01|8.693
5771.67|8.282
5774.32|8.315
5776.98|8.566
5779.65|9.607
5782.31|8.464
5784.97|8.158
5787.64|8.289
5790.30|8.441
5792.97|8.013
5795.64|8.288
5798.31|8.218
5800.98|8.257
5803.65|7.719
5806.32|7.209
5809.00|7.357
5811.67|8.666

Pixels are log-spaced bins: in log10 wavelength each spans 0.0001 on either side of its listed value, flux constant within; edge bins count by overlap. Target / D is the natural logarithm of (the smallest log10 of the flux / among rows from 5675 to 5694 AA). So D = -0.339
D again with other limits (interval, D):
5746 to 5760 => -0.136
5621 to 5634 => -0.142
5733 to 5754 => -0.121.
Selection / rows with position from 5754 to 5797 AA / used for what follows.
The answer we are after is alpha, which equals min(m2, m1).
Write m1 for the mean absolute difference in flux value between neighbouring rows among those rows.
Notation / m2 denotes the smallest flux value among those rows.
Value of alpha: 0.37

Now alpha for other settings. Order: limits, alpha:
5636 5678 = 0.32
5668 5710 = 0.81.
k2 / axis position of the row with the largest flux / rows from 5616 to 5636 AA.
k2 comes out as 5629.91 AA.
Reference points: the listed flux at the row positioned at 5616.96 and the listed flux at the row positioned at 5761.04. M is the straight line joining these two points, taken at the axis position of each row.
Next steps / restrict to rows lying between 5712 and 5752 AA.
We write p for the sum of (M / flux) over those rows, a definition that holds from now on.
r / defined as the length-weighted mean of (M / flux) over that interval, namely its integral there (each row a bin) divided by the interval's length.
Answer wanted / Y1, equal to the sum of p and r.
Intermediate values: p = 14.9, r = 0.99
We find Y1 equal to 15.9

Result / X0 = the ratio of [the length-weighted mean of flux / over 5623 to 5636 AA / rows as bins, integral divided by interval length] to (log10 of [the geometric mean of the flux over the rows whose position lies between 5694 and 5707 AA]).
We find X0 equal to 8.4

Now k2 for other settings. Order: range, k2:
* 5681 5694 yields 5692.48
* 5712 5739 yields 5729.29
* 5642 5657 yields 5645.48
